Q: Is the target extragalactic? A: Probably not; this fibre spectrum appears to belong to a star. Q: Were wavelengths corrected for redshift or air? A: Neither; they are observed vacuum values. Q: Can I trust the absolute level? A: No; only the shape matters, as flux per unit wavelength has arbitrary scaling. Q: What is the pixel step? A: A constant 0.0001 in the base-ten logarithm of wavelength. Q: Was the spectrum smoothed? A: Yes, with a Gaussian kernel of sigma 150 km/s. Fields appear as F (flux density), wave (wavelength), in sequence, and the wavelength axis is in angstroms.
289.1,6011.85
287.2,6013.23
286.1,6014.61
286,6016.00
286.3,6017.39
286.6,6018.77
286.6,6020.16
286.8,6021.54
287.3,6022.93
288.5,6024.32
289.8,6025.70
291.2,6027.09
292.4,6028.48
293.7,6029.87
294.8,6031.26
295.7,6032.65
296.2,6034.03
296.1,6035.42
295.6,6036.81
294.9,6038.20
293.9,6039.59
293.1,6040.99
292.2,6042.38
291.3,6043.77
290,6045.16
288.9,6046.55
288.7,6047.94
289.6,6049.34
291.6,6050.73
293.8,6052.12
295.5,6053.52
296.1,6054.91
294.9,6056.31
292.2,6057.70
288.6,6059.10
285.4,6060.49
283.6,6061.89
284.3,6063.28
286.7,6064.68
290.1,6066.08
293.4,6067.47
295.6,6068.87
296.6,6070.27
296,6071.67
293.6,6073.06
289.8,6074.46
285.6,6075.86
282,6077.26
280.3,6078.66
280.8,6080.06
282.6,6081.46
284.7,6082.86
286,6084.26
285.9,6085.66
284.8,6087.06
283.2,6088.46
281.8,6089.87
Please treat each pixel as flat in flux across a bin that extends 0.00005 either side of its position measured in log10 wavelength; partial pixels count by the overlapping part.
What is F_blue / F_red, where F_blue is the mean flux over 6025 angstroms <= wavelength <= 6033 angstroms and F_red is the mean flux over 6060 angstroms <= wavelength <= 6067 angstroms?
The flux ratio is 1.02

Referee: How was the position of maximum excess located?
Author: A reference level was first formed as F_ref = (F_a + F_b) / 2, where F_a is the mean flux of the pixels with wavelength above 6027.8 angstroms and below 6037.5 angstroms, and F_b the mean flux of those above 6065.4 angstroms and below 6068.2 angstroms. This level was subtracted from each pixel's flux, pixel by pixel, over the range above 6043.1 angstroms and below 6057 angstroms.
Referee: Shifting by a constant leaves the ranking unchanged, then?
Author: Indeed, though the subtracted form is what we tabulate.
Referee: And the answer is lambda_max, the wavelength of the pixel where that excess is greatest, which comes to 6054.91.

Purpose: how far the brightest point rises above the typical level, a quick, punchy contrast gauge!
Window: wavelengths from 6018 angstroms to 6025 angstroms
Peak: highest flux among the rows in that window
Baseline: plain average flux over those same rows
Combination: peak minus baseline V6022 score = 1.3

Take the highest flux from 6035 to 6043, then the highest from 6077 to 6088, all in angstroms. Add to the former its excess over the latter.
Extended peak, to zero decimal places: 306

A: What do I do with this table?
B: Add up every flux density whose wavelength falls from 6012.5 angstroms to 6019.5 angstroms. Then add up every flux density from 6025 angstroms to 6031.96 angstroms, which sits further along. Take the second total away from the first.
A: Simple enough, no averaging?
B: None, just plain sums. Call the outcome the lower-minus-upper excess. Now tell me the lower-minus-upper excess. -30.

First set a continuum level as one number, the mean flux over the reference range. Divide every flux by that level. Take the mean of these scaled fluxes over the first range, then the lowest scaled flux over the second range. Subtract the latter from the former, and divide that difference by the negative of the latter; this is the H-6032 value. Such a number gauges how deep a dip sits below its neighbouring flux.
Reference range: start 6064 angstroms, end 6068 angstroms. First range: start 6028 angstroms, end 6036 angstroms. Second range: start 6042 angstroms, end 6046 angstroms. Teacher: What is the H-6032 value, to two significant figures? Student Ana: -0.017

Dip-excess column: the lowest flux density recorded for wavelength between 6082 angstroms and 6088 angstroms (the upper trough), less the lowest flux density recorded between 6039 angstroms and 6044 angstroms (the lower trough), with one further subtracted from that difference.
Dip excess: -7.6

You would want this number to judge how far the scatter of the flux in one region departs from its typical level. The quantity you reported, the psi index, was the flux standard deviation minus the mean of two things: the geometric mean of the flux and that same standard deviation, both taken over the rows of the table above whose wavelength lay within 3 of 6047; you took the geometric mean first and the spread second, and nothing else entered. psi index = -144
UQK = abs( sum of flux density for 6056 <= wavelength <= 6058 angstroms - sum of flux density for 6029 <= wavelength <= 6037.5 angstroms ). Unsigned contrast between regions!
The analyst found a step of 1185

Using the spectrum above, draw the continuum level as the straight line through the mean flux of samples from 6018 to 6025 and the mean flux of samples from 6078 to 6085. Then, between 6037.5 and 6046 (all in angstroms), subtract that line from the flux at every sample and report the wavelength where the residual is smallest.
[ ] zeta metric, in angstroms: 6045.16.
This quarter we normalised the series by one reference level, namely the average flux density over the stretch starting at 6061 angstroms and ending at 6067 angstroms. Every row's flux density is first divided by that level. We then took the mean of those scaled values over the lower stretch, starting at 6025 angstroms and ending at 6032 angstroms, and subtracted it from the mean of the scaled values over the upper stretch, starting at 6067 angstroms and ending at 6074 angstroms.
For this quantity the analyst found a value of 0.009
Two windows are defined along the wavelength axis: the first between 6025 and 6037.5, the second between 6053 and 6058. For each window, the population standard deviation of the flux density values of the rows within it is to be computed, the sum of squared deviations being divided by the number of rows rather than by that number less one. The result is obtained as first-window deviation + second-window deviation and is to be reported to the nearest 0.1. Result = 3.7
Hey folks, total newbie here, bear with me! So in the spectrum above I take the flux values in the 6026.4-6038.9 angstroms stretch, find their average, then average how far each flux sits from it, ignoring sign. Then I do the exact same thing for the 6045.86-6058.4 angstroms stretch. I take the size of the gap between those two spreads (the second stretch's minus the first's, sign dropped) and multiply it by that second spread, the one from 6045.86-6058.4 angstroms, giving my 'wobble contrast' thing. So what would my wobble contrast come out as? 2.5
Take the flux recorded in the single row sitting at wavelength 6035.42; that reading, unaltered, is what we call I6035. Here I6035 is 296.1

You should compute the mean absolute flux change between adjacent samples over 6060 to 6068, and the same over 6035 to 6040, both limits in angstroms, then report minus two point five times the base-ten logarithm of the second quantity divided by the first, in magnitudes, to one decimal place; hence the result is 1.3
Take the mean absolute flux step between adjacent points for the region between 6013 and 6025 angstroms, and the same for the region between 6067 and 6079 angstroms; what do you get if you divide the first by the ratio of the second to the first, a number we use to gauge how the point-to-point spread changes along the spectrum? 0.1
